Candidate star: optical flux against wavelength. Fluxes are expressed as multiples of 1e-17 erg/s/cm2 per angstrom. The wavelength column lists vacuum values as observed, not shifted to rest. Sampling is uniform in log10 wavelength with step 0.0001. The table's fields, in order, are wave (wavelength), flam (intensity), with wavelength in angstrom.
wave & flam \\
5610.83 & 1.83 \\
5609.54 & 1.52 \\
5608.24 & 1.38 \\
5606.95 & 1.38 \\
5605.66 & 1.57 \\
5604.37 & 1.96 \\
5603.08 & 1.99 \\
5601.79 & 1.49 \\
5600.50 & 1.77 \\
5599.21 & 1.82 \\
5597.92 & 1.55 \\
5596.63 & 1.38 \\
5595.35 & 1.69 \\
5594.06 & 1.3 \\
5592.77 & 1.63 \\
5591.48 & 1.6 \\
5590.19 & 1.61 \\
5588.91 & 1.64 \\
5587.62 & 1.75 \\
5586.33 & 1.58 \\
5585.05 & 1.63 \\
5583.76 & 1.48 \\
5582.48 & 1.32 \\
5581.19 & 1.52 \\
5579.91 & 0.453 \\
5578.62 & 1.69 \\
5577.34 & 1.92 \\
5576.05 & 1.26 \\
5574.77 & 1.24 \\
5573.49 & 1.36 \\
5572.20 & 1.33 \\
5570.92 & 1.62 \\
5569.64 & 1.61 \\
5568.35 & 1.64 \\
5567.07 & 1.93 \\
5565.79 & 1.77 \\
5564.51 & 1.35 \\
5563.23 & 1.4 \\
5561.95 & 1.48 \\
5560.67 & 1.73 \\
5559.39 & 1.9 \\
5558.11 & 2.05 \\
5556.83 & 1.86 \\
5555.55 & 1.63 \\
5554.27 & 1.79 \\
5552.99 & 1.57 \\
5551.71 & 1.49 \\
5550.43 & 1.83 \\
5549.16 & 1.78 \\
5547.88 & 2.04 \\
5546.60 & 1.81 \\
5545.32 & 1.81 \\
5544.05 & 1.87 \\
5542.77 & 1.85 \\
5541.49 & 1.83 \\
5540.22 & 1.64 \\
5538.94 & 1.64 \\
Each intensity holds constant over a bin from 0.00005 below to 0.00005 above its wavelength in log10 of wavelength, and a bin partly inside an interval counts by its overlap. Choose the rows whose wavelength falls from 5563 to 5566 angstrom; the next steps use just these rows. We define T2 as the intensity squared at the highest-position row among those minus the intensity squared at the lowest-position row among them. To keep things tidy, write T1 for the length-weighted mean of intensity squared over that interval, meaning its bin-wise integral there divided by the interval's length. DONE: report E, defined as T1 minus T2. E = 1.1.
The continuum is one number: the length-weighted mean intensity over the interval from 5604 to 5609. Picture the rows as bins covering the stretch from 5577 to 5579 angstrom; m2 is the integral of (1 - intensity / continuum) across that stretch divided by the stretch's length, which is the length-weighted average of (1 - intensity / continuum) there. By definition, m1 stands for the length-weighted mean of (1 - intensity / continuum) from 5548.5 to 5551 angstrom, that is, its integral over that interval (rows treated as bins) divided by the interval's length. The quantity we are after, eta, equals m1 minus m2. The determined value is 0.00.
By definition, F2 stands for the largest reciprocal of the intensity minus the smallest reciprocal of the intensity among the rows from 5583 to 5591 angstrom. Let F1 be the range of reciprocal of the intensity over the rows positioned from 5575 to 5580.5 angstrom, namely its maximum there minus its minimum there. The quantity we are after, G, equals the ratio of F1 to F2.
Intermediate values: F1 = 1.69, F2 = 0.10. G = 16.2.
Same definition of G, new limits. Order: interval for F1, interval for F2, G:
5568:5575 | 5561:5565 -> 3.0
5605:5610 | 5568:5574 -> 0.6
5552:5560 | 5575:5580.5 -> 0.1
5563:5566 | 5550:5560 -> 1.0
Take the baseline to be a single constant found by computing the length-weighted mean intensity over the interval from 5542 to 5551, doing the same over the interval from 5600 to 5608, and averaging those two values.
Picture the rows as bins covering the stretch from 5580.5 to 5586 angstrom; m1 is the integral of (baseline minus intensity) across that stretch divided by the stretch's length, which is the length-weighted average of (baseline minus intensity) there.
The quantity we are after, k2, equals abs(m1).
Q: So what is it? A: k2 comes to 0.28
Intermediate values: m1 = 0.3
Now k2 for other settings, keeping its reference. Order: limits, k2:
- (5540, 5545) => 0.05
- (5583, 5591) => 0.16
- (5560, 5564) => 0.23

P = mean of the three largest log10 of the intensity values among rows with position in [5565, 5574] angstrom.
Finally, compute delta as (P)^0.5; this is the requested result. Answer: 0.499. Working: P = 0.249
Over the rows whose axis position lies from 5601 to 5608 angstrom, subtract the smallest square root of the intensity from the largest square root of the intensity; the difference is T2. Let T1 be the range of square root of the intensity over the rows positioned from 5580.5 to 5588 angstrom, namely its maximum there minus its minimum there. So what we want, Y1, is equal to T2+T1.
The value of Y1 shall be 0.4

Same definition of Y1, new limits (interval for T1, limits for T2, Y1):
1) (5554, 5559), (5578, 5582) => 0.8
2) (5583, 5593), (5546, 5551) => 0.2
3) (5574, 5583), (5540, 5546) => 0.8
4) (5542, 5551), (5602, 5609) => 0.3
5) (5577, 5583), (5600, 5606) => 0.9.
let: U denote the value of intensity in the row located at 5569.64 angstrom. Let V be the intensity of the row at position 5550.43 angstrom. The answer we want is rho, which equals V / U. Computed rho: 1.14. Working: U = 1.61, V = 1.83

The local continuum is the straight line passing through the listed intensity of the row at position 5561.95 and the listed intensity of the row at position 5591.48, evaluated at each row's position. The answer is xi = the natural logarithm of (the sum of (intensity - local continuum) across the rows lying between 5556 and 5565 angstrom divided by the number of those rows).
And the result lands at -1.6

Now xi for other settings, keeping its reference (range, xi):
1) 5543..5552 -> -1.0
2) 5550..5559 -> -1.2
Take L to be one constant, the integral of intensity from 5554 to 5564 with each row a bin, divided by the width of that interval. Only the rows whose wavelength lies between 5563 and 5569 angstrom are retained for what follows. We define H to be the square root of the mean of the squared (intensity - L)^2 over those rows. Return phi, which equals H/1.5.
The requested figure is 0.053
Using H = 0.08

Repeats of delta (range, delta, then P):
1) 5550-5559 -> 0.530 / 0.281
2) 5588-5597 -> 0.467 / 0.218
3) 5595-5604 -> 0.519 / 0.269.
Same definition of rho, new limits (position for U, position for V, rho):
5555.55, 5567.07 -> 1.18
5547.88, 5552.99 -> 0.77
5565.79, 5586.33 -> 0.89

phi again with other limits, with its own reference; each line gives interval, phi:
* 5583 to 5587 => 0.024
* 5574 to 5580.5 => 0.490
